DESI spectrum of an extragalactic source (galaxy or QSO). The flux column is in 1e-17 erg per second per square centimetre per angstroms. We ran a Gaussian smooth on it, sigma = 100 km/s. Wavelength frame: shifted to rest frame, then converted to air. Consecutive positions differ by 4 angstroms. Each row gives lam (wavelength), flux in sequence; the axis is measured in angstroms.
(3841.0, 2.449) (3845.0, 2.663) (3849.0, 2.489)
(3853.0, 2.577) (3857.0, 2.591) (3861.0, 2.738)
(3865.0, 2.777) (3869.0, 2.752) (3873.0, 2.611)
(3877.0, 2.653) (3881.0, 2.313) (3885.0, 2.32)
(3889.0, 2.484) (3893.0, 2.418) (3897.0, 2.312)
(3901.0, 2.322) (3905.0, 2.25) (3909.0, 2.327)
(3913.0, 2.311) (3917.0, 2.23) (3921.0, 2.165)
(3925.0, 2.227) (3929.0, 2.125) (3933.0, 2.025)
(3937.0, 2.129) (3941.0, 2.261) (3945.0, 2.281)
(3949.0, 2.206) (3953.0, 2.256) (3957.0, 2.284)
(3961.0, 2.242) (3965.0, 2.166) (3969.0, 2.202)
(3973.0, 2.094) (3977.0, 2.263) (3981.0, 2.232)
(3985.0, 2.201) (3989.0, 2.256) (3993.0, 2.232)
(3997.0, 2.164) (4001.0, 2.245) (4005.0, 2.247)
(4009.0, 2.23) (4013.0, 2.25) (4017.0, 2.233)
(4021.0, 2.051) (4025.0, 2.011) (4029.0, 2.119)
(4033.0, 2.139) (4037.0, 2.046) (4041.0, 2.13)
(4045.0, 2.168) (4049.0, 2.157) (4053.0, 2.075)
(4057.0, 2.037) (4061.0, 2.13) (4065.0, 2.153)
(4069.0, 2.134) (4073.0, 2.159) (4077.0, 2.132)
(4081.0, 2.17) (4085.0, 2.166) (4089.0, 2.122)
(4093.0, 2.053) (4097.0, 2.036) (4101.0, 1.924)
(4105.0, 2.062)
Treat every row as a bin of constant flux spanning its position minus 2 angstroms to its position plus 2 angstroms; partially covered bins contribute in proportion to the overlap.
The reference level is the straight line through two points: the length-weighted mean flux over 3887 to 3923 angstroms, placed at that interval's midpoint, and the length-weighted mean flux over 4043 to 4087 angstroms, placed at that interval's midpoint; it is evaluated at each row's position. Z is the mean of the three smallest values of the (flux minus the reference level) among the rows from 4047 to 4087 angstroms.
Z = -0.06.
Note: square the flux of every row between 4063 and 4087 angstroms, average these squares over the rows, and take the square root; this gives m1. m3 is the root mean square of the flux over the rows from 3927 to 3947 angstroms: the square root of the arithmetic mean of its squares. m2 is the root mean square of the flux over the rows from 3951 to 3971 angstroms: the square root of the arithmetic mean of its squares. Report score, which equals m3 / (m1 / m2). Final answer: 2.24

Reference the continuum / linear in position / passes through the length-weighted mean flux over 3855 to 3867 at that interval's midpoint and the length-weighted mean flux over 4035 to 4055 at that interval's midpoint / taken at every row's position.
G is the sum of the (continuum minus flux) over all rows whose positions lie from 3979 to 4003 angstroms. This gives 0.39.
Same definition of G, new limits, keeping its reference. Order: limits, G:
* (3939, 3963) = 0.96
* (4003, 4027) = 0.24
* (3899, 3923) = 1.65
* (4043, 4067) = -0.22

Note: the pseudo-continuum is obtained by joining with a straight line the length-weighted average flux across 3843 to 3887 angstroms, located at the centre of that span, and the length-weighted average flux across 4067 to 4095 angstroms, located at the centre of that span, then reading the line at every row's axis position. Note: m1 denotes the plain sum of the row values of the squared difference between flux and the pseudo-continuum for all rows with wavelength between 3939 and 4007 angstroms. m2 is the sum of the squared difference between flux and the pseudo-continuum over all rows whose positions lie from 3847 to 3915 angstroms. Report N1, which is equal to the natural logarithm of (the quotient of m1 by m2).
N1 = -0.19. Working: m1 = 0.4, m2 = 0.45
